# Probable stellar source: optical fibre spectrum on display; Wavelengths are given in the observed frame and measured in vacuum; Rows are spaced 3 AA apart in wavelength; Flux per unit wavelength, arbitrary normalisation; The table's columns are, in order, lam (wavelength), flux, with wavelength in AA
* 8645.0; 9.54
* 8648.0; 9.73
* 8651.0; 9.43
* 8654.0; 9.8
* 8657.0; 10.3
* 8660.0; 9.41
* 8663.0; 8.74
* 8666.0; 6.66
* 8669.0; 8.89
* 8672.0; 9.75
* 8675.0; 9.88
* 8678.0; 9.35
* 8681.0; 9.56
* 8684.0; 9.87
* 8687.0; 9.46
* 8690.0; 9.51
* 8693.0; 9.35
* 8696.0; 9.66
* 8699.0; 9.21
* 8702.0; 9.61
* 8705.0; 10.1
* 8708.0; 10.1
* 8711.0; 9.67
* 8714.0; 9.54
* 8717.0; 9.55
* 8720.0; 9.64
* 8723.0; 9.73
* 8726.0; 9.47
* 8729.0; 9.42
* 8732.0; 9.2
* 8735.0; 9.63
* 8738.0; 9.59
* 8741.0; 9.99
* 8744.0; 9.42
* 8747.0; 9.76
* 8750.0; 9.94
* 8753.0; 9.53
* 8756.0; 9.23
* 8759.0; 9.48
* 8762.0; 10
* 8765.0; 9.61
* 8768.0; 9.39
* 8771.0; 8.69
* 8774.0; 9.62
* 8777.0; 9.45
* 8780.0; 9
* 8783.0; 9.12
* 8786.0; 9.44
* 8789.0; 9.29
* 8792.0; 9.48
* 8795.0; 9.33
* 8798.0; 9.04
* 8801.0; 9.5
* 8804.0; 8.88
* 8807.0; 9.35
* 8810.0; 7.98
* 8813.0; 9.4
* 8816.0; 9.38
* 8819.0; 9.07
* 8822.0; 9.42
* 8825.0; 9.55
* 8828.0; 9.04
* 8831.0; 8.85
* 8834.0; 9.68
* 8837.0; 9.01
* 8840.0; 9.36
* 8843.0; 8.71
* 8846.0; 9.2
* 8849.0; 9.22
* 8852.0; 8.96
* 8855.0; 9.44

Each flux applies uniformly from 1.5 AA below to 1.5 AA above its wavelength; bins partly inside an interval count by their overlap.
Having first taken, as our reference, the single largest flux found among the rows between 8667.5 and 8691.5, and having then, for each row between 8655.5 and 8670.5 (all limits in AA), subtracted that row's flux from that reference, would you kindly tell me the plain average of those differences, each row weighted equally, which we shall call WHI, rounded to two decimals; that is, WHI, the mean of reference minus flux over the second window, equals 1.08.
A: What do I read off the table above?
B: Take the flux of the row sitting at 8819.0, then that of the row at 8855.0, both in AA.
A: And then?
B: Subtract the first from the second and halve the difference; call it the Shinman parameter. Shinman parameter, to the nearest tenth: 0.2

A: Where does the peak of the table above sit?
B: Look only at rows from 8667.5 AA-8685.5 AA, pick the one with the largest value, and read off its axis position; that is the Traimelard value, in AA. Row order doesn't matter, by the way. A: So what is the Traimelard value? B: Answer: 8675.0 AA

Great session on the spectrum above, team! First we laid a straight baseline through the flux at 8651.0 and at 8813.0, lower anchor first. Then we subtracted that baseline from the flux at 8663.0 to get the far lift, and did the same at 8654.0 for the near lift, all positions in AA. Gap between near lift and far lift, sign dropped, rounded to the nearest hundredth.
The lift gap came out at 1.06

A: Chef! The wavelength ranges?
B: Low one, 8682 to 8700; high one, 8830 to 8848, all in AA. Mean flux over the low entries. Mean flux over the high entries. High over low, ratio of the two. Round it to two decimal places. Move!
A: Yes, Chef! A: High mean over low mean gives 0.96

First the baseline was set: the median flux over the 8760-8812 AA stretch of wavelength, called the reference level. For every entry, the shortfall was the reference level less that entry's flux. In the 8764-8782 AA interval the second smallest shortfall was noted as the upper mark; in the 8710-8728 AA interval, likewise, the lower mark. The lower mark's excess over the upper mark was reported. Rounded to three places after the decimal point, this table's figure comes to -0.060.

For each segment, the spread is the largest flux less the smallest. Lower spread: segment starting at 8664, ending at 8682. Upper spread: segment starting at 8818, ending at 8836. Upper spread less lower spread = -2.4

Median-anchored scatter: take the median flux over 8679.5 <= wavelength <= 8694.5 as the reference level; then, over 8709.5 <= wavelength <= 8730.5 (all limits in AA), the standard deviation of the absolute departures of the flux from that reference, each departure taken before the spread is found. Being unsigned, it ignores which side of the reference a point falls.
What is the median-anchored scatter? 0.07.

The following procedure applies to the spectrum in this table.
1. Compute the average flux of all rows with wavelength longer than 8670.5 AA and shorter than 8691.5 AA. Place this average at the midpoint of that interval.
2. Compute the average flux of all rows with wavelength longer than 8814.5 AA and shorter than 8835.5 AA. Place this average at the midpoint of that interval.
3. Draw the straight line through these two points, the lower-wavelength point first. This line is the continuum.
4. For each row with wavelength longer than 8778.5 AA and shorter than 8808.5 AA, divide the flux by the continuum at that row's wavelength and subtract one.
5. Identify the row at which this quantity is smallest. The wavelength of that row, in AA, 8804.0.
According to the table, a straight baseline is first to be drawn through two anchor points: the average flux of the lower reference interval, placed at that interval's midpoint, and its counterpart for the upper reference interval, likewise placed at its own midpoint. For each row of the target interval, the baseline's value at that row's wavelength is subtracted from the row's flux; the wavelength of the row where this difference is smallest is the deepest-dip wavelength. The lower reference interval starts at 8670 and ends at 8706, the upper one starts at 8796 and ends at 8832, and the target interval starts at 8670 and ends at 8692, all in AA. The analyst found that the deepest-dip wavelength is 8678.0 AA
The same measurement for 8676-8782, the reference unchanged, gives 8771.0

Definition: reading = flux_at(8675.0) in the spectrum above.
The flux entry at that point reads 9.88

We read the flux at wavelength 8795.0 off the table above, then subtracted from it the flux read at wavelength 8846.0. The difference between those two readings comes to 0.13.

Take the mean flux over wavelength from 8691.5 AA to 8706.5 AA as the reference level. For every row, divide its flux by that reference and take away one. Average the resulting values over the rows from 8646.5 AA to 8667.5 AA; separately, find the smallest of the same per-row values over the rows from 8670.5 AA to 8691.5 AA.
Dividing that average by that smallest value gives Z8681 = 1.84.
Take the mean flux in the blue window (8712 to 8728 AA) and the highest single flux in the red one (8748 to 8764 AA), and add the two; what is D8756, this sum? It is 19.6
